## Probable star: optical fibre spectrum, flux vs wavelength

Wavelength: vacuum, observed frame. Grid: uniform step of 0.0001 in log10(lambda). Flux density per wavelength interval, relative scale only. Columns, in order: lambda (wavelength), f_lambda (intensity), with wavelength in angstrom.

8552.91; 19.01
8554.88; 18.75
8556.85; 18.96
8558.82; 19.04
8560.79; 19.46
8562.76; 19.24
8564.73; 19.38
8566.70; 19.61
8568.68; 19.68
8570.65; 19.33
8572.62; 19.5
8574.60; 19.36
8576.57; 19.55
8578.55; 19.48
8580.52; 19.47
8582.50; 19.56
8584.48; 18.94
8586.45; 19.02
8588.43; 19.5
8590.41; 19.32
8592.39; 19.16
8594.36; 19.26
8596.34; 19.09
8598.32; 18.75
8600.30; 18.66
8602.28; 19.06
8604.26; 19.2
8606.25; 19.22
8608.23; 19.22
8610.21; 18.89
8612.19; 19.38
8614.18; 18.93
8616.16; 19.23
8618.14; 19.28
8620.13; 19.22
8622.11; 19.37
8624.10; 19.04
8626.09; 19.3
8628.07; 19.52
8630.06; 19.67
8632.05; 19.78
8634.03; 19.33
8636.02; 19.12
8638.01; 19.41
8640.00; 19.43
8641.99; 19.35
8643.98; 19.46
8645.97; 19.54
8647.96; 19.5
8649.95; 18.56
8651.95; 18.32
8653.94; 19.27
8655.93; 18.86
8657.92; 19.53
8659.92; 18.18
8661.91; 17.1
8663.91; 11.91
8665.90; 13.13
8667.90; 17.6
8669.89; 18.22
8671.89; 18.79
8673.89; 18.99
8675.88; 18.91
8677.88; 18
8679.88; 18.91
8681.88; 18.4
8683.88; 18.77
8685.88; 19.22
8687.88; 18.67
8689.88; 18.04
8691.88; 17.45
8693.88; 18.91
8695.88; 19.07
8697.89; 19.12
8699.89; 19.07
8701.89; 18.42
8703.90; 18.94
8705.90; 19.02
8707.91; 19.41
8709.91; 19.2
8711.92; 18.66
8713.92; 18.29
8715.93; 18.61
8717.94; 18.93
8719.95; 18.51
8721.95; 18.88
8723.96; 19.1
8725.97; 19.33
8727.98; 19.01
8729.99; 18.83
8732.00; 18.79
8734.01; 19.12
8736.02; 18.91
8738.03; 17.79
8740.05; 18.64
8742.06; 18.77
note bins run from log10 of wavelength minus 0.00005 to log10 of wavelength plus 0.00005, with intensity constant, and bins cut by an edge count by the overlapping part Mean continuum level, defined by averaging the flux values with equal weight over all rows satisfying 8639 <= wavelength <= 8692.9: 18.2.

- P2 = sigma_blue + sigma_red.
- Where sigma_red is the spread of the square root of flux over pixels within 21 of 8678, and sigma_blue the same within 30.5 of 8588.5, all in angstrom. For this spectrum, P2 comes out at 0.27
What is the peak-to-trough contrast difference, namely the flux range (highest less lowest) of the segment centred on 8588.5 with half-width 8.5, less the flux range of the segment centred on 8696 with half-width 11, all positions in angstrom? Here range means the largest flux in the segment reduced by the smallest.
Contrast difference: -1.15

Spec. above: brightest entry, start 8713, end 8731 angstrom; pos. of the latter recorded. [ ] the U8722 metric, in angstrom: 8725.97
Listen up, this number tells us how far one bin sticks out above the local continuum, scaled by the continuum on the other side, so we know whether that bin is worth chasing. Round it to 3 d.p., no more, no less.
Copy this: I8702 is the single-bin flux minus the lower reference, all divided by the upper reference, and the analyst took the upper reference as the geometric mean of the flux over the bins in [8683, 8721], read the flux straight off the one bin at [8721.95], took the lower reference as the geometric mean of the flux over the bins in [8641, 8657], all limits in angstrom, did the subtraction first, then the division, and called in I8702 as -0.012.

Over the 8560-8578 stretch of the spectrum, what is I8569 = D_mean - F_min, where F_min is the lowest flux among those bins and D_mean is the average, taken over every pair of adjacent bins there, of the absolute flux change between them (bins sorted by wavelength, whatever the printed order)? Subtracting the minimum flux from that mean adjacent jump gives -19.1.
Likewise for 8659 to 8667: -9.4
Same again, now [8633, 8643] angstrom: -19.0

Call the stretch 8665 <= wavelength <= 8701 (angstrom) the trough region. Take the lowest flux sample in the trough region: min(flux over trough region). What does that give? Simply 13.13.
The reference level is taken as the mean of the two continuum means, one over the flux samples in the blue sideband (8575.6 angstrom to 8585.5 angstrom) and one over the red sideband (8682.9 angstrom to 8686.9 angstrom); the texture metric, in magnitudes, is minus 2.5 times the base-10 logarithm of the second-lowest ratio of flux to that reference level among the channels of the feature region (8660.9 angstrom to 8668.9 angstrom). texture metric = 0.41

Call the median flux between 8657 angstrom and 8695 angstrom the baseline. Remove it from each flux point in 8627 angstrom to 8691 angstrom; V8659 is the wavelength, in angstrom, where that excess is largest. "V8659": 8632.05 angstrom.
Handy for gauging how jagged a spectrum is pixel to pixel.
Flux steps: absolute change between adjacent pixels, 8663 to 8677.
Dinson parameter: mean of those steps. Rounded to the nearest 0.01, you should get 1.19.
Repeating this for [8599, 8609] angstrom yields 0.14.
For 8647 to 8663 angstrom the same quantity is 0.81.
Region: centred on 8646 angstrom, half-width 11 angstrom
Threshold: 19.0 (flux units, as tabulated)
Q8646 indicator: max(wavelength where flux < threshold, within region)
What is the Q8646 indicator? 8655.93 angstrom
